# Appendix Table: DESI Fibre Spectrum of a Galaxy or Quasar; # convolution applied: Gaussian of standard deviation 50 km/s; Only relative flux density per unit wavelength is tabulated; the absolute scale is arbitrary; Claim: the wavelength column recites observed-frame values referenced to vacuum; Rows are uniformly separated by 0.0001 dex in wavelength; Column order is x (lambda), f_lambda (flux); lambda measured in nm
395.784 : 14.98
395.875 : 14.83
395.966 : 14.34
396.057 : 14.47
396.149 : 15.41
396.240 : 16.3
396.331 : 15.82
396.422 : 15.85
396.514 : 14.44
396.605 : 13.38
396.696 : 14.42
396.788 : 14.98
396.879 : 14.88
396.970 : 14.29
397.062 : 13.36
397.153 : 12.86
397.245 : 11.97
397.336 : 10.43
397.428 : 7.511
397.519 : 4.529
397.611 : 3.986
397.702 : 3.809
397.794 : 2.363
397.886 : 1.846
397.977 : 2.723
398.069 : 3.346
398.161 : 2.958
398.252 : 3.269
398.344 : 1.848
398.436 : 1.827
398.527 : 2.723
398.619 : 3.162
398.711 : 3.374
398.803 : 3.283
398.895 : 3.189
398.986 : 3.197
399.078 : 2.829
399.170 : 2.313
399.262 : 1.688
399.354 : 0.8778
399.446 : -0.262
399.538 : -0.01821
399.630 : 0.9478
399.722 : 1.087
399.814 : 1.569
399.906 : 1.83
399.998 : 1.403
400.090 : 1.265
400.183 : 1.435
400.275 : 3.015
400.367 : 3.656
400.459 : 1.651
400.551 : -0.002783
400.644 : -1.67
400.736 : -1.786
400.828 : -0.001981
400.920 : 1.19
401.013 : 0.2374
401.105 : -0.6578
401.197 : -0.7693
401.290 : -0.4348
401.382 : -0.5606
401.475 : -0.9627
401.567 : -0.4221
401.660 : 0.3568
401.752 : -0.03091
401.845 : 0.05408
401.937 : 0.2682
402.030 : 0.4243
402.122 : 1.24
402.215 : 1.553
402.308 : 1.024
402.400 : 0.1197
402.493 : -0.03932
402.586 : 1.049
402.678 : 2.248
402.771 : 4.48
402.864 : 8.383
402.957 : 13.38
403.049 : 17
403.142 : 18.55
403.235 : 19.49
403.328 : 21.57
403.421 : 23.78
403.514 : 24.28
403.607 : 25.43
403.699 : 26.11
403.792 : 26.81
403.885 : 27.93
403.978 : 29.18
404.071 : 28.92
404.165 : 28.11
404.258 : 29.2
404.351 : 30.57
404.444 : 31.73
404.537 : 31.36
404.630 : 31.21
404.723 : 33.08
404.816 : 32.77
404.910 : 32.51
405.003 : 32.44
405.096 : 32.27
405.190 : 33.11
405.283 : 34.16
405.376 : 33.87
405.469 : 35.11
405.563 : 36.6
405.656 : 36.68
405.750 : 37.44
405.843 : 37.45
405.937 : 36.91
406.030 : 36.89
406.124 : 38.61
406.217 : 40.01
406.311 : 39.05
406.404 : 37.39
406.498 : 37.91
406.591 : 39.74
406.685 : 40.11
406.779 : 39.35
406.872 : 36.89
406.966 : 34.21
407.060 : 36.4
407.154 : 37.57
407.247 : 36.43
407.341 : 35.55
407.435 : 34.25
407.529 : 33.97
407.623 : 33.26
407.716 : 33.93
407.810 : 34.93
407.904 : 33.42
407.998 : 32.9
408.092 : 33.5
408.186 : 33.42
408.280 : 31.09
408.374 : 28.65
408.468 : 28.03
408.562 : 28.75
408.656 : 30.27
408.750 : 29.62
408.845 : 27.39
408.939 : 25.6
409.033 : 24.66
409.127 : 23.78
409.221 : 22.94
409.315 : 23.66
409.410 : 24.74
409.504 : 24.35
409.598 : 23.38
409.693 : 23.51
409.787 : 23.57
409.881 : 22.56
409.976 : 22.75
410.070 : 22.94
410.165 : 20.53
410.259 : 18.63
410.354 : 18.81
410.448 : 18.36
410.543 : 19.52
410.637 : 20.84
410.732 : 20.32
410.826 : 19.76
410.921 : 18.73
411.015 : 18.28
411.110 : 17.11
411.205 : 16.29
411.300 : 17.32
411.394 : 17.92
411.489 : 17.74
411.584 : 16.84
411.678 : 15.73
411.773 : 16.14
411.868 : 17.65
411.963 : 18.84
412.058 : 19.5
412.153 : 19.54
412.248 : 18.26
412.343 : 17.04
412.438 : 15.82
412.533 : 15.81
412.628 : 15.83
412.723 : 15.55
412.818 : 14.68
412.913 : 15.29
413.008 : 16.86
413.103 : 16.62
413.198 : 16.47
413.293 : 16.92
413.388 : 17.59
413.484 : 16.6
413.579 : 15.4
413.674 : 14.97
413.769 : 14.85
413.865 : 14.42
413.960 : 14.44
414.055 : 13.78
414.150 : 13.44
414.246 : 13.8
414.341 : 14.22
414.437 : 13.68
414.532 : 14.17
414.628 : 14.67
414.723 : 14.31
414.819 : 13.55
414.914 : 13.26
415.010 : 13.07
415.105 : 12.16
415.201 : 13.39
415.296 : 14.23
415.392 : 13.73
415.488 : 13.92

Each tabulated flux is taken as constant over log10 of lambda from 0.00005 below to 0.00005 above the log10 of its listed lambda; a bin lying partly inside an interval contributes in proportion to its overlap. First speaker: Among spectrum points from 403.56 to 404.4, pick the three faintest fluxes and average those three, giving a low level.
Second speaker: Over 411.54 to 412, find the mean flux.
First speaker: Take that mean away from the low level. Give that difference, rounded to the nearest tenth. 9.1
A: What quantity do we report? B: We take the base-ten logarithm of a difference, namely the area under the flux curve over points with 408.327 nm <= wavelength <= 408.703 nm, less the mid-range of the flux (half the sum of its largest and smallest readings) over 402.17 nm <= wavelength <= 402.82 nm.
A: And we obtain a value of 0.94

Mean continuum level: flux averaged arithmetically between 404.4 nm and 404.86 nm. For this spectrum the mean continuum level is 32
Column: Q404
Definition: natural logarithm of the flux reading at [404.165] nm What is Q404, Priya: 3.3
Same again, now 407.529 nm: 3.5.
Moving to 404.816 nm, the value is 3.5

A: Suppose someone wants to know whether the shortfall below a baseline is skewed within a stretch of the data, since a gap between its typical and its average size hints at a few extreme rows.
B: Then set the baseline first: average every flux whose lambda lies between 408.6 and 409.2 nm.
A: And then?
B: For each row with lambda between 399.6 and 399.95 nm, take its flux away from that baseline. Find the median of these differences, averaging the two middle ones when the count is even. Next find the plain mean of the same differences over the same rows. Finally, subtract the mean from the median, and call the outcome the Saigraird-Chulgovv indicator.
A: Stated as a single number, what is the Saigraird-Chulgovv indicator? 0.0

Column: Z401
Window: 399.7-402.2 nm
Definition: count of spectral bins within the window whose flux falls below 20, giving 27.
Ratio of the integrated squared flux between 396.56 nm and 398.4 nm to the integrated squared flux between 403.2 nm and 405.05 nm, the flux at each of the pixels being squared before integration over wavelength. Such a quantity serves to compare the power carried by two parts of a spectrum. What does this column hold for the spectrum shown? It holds 0.11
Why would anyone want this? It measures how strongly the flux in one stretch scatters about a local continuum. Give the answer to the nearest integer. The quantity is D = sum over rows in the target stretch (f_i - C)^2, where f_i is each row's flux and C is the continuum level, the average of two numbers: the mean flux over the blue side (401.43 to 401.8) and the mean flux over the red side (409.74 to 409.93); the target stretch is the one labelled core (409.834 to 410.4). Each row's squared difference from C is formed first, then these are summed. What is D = 577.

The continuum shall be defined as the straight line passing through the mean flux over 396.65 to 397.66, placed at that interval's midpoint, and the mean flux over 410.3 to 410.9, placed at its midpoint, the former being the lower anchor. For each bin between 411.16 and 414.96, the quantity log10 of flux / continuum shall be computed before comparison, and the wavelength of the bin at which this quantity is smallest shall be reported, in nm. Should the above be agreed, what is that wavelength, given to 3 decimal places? 414.914 nm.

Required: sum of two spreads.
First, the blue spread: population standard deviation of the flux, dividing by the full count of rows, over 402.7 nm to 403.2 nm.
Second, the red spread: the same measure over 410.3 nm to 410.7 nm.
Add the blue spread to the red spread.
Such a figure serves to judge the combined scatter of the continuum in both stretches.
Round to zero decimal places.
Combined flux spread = 6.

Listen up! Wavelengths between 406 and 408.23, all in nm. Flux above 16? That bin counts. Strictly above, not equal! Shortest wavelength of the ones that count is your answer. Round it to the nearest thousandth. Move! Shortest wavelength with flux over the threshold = 406.030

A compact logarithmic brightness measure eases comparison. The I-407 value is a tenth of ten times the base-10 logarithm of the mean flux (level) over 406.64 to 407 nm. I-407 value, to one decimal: 1.6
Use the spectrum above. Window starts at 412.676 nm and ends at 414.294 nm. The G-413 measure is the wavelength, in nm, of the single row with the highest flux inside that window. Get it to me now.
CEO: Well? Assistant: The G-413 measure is 413.388 nm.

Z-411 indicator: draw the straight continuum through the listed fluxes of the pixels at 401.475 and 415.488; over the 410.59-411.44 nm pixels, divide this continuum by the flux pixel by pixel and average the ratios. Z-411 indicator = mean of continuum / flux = 0.50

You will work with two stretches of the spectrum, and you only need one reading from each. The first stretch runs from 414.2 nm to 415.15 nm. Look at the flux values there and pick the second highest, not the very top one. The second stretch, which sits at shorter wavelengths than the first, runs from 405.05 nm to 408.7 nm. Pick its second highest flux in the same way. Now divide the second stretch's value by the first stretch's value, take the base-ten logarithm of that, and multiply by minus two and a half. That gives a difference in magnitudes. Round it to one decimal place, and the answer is -1.1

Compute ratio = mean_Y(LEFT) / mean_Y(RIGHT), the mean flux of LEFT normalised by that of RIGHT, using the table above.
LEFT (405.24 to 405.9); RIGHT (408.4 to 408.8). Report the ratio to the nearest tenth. 1.2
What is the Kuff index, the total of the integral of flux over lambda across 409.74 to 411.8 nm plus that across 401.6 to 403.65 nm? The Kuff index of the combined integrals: 57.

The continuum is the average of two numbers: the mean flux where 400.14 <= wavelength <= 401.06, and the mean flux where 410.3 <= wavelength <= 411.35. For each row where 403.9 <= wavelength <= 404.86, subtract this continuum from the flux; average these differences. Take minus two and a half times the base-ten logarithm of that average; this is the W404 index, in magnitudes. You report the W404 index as -3.3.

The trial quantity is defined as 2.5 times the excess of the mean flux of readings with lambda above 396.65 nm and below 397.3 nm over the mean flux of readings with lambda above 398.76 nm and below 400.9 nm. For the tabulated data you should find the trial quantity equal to 31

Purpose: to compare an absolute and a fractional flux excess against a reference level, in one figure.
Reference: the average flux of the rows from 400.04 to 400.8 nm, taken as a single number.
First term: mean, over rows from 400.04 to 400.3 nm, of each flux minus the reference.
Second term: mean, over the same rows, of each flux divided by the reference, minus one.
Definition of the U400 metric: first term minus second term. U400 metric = -0.1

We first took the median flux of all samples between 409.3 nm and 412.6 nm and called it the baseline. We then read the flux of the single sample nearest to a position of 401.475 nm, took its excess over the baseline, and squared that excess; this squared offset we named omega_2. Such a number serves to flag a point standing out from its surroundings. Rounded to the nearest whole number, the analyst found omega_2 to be 391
